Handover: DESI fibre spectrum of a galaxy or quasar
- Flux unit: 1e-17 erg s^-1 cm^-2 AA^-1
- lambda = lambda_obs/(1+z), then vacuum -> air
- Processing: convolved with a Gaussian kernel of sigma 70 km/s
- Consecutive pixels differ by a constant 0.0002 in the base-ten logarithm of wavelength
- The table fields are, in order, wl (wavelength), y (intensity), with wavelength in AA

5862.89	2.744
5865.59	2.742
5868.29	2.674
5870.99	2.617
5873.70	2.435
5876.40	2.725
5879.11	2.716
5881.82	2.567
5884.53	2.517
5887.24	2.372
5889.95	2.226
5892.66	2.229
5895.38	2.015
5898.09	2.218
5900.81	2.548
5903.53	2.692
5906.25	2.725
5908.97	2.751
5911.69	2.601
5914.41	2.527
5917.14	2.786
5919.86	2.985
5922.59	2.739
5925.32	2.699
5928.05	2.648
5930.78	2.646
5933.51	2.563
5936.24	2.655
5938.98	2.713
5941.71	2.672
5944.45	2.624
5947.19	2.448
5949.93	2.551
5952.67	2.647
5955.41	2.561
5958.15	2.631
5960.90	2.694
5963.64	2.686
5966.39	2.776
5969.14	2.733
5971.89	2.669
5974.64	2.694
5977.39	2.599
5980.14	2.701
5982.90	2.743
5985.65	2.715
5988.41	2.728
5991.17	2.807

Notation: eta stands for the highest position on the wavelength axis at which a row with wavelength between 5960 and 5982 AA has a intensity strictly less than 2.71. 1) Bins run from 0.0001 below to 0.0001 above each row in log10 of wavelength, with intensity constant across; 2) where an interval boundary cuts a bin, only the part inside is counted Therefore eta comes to 5980.14 AA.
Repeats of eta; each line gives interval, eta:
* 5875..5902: 5900.81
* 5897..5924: 5914.41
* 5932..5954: 5952.67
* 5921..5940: 5936.24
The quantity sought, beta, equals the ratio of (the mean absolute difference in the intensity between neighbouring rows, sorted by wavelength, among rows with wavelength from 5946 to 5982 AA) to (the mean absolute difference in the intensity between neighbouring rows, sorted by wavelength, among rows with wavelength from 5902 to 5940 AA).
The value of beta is 0.70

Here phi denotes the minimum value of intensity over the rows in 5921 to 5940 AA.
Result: 2.563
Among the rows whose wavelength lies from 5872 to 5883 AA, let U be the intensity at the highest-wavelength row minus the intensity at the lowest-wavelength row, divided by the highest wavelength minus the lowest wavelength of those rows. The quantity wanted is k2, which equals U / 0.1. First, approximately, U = 0.016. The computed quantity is 0.16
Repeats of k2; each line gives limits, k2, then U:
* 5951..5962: 0.06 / 0.006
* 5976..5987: 0.14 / 0.014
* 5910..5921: 0.47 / 0.047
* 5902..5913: -0.11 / -0.011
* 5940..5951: -0.15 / -0.015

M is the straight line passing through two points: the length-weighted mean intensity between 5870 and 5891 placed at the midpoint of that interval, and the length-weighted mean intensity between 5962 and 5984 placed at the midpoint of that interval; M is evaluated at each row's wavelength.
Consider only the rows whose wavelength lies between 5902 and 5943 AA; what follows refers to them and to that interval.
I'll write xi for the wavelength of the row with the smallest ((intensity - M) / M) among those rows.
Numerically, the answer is 5914.41 AA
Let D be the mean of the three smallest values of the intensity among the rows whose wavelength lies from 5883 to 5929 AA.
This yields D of 2.15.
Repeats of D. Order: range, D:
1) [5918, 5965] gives 2.52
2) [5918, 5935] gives 2.62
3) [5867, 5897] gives 2.16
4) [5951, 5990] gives 2.60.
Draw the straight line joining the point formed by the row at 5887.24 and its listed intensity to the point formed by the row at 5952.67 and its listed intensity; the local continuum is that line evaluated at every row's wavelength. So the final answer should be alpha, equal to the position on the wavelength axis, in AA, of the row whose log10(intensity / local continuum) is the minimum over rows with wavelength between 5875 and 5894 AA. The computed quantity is 5892.66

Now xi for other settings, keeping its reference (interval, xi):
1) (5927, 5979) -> 5947.19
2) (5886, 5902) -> 5895.38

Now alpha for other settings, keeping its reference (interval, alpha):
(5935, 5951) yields 5947.19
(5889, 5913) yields 5895.38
